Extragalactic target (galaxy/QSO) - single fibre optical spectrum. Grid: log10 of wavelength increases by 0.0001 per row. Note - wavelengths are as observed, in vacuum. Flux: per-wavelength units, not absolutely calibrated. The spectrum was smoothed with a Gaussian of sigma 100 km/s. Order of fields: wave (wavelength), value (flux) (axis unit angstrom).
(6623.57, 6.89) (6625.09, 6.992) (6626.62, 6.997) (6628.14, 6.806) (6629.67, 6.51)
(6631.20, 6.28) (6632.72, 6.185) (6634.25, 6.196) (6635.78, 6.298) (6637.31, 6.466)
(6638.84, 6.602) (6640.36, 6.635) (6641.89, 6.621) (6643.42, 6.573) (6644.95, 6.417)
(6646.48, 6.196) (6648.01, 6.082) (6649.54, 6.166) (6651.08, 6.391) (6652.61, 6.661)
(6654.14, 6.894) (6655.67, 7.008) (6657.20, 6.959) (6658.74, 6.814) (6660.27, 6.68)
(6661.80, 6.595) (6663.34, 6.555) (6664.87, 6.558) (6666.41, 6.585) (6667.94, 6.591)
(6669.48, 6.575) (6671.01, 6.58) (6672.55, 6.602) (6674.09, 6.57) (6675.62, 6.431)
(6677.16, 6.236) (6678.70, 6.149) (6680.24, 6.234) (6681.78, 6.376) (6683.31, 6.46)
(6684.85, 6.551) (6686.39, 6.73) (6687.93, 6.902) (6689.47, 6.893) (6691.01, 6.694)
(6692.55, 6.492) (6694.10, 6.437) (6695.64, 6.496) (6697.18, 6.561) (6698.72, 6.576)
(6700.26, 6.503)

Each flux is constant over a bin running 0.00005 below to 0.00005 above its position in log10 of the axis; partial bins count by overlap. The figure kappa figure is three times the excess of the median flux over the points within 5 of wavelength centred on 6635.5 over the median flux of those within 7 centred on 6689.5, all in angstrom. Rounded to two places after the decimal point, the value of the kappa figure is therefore -1.30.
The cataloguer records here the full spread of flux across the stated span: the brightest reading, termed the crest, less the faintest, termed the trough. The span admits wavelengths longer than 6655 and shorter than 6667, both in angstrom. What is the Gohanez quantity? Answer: 0.45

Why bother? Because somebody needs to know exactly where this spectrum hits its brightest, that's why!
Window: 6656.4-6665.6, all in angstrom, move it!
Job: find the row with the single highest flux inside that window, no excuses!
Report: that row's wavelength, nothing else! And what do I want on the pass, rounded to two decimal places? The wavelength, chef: 6657.20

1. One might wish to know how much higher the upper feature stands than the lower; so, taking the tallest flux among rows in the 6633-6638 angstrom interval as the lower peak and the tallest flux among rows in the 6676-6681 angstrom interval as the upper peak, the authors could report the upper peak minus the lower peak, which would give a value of -0.2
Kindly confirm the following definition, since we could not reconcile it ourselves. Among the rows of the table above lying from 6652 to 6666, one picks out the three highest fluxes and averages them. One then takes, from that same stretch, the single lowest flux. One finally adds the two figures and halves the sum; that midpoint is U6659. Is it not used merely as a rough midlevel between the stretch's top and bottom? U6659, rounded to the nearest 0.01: 6.75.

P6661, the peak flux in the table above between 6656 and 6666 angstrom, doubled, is 13.92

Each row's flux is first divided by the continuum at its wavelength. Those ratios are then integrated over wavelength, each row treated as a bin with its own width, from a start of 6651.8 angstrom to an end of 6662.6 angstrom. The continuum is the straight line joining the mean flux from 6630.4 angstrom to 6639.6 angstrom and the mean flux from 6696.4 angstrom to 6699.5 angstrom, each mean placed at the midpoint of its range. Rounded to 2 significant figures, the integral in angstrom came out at 11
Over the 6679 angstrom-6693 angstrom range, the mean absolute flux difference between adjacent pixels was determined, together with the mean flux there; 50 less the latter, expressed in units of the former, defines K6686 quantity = 322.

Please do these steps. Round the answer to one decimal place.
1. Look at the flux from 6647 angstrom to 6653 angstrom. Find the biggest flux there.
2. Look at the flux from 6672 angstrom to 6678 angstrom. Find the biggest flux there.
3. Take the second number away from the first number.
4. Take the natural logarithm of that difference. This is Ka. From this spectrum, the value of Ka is -2.8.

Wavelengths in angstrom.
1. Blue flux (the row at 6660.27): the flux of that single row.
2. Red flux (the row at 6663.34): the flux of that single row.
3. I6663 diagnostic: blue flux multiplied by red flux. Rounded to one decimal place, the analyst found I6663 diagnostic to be 43.8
